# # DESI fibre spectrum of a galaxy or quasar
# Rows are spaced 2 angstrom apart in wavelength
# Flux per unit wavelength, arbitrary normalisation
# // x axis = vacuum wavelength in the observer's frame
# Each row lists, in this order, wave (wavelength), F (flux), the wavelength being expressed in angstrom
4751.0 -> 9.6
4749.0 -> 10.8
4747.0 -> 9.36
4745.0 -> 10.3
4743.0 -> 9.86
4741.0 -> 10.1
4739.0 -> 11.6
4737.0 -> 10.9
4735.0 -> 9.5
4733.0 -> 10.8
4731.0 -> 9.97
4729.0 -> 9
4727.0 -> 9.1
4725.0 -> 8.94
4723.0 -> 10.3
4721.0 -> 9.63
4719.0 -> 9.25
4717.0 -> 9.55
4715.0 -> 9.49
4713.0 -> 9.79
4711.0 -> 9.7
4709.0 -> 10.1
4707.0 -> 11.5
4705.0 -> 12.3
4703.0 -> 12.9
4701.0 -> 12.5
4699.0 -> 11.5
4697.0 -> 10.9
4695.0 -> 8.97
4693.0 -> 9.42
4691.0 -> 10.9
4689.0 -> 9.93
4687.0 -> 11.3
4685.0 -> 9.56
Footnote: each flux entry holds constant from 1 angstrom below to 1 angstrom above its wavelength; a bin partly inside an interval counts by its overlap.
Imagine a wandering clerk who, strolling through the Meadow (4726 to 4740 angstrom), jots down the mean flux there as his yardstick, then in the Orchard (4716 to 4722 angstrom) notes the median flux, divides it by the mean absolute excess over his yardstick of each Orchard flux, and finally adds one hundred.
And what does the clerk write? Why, 115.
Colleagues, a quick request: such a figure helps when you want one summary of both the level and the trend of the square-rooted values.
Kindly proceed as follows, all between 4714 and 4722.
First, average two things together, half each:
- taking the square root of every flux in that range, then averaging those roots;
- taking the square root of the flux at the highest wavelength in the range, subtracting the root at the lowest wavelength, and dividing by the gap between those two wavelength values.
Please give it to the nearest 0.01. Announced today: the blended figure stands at 1.54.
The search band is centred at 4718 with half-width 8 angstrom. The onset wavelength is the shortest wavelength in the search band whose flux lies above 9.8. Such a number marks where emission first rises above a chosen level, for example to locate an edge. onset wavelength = 4723.0 angstrom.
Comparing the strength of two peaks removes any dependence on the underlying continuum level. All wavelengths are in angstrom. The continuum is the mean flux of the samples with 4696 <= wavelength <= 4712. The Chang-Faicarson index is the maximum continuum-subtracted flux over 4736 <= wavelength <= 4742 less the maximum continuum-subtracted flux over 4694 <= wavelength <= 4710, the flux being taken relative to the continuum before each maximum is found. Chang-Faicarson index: -1.3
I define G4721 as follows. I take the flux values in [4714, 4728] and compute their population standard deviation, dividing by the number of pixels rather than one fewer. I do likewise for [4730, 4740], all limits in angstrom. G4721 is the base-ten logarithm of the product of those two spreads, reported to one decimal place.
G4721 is -0.5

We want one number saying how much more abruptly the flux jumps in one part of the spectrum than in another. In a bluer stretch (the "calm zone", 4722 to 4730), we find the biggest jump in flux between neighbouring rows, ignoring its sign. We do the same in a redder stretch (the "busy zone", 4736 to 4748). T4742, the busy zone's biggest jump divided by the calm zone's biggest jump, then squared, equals 1.2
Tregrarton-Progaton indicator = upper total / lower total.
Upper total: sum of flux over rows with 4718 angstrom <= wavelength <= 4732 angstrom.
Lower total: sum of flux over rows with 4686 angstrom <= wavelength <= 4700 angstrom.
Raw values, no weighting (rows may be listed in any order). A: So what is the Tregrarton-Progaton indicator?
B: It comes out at 0.91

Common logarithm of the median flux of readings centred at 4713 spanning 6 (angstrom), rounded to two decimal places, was 0.99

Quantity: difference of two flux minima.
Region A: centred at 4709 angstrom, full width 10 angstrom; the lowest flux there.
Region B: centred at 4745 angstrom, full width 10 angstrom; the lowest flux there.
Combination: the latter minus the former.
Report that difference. -0.34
